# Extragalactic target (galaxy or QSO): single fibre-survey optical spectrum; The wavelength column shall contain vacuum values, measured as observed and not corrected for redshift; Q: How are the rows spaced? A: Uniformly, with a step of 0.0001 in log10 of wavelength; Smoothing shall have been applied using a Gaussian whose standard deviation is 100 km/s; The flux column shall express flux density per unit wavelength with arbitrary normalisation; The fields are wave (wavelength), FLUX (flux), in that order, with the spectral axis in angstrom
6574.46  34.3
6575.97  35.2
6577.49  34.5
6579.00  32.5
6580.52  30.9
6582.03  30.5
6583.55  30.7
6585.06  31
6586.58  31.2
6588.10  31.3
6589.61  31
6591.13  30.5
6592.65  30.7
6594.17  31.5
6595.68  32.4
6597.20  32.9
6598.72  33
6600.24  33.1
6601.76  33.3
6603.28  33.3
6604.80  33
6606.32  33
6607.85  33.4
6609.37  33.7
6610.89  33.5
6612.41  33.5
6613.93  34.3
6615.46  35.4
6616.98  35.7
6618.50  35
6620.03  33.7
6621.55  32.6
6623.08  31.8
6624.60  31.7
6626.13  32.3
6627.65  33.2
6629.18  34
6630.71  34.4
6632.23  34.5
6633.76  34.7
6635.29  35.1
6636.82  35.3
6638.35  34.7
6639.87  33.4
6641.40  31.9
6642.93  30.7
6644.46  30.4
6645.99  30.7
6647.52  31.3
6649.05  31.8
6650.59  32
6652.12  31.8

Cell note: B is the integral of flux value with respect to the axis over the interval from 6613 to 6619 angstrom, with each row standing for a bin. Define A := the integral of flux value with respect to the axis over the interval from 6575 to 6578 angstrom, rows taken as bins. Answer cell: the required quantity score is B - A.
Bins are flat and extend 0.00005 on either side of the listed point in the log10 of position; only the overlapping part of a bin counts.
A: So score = 106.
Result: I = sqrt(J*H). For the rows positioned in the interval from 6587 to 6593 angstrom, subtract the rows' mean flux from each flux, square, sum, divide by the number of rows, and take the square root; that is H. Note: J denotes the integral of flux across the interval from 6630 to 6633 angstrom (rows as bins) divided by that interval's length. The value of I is 3.2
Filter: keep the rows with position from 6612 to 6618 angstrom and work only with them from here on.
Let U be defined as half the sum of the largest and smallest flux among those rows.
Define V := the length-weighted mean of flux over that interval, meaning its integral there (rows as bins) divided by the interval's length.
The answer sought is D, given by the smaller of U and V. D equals 35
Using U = 35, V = 34.8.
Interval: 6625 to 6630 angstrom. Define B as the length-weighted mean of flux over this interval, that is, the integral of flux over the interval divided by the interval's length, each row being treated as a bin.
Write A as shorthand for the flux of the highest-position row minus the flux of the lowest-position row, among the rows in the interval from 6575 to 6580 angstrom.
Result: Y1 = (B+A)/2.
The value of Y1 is 15.2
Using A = -2.7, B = 33.0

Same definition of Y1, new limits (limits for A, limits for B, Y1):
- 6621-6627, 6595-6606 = 16.4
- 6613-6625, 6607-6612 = 15.5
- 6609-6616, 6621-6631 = 17.2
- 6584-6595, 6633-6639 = 17.7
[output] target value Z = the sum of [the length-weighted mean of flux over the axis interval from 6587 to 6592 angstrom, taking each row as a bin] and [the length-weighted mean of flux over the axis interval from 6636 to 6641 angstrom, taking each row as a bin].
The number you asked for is 65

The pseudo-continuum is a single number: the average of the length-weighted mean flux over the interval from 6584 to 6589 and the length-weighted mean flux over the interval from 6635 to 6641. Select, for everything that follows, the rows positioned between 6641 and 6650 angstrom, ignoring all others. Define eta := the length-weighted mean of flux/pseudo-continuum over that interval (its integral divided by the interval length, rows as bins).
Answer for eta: 0.95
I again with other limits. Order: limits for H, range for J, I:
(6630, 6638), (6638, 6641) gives 3.4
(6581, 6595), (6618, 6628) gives 3.3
